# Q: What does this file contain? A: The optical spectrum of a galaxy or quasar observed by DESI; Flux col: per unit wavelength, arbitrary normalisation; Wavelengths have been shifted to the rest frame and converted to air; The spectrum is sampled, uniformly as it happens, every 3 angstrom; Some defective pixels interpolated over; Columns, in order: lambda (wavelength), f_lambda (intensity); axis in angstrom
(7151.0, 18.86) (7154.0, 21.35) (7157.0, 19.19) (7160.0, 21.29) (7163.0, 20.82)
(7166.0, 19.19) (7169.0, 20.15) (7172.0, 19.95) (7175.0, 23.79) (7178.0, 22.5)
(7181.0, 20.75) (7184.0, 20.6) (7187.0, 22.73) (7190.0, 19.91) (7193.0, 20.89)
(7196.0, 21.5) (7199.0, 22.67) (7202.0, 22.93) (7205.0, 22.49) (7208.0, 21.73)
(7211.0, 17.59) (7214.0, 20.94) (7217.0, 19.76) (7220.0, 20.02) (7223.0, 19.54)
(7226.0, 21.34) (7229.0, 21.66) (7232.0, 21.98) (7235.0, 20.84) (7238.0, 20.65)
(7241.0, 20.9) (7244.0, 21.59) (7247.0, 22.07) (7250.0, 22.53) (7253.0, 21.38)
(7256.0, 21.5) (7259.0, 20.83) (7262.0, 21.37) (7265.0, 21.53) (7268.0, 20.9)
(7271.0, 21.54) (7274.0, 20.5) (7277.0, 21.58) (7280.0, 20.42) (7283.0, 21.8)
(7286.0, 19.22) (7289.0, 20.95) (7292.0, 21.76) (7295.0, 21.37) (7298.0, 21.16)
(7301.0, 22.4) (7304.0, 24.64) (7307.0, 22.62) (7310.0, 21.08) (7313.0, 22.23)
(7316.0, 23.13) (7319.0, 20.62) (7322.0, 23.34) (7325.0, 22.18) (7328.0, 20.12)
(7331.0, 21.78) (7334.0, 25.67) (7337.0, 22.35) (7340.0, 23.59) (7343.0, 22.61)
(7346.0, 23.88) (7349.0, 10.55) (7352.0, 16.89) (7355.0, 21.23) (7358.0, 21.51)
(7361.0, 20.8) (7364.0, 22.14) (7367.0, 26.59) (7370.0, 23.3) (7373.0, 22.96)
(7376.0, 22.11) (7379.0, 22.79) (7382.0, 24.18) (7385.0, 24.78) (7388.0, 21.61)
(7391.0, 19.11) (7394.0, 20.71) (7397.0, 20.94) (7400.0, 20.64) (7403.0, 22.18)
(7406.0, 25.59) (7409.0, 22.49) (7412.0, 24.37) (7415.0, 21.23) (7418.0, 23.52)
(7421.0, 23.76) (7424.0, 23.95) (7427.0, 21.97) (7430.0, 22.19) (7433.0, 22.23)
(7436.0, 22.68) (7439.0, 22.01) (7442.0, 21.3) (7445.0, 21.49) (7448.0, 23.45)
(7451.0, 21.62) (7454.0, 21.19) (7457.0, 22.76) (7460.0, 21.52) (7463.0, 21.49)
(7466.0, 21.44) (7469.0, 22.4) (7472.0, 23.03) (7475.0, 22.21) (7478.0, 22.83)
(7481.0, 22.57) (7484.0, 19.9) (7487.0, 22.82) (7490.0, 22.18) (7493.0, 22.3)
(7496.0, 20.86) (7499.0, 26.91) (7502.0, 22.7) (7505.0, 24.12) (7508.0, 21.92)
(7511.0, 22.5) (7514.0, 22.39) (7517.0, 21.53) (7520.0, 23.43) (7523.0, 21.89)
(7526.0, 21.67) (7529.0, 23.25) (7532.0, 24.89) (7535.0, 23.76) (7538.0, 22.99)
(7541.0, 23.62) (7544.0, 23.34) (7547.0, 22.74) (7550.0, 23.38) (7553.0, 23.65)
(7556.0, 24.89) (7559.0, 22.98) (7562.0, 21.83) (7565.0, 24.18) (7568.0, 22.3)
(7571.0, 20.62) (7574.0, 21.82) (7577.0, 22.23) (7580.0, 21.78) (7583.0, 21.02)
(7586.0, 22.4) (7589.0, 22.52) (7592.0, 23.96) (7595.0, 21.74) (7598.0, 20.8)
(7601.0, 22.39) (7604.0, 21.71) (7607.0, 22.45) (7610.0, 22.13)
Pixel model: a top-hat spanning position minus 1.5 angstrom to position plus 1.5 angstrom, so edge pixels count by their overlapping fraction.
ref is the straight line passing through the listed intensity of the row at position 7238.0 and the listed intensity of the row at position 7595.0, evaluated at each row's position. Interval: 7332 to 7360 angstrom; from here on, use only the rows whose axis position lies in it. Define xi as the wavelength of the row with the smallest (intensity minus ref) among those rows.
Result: 7349.0 angstrom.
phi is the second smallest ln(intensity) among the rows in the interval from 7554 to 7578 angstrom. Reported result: 3.08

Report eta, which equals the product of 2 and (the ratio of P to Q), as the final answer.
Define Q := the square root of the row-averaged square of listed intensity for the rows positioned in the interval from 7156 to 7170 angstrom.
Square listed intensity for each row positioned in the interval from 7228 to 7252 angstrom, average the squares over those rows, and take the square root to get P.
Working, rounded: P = 21.5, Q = 20.1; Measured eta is 2.14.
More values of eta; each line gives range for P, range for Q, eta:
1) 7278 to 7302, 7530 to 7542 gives 1.78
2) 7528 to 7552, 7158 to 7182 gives 2.23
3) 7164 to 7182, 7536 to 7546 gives 1.81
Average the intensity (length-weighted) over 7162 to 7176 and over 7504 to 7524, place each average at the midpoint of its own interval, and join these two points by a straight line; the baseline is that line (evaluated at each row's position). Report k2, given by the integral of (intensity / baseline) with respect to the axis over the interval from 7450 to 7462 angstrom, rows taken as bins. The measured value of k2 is 11.8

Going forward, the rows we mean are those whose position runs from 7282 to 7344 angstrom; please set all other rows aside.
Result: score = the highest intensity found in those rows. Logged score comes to 25.67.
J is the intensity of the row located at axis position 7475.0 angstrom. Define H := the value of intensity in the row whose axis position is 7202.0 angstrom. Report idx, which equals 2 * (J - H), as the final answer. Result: -1.4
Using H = 22.93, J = 22.21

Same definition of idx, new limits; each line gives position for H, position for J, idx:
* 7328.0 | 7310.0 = 1.9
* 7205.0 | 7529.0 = 1.5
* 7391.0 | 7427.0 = 5.7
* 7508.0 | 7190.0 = -4.0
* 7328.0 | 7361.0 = 1.4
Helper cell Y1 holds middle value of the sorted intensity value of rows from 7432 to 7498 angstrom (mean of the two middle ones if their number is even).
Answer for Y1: 22.2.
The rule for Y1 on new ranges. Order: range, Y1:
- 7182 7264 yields 21.4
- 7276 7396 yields 22.0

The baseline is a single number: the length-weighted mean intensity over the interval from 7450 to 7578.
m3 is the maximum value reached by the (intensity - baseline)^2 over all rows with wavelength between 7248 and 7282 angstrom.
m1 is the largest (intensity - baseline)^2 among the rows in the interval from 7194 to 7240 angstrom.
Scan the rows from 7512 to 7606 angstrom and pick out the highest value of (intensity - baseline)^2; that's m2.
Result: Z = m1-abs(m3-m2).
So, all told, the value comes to 25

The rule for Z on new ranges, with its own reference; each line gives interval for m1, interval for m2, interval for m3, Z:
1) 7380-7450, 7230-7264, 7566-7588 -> 12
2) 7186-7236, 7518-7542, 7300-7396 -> -115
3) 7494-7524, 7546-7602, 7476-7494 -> 16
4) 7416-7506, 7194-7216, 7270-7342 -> 5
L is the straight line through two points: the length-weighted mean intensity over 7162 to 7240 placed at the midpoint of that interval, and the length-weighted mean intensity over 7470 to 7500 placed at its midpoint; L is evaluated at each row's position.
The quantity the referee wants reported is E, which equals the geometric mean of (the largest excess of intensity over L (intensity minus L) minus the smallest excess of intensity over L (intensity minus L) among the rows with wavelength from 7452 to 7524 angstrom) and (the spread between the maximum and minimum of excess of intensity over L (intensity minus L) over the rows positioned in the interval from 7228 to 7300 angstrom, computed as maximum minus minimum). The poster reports 4.9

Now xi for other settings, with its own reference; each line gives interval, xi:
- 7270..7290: 7286.0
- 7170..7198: 7190.0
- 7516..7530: 7517.0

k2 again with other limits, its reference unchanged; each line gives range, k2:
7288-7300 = 12.0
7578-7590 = 11.5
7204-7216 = 11.8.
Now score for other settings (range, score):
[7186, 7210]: 22.93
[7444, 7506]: 26.91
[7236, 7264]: 22.53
